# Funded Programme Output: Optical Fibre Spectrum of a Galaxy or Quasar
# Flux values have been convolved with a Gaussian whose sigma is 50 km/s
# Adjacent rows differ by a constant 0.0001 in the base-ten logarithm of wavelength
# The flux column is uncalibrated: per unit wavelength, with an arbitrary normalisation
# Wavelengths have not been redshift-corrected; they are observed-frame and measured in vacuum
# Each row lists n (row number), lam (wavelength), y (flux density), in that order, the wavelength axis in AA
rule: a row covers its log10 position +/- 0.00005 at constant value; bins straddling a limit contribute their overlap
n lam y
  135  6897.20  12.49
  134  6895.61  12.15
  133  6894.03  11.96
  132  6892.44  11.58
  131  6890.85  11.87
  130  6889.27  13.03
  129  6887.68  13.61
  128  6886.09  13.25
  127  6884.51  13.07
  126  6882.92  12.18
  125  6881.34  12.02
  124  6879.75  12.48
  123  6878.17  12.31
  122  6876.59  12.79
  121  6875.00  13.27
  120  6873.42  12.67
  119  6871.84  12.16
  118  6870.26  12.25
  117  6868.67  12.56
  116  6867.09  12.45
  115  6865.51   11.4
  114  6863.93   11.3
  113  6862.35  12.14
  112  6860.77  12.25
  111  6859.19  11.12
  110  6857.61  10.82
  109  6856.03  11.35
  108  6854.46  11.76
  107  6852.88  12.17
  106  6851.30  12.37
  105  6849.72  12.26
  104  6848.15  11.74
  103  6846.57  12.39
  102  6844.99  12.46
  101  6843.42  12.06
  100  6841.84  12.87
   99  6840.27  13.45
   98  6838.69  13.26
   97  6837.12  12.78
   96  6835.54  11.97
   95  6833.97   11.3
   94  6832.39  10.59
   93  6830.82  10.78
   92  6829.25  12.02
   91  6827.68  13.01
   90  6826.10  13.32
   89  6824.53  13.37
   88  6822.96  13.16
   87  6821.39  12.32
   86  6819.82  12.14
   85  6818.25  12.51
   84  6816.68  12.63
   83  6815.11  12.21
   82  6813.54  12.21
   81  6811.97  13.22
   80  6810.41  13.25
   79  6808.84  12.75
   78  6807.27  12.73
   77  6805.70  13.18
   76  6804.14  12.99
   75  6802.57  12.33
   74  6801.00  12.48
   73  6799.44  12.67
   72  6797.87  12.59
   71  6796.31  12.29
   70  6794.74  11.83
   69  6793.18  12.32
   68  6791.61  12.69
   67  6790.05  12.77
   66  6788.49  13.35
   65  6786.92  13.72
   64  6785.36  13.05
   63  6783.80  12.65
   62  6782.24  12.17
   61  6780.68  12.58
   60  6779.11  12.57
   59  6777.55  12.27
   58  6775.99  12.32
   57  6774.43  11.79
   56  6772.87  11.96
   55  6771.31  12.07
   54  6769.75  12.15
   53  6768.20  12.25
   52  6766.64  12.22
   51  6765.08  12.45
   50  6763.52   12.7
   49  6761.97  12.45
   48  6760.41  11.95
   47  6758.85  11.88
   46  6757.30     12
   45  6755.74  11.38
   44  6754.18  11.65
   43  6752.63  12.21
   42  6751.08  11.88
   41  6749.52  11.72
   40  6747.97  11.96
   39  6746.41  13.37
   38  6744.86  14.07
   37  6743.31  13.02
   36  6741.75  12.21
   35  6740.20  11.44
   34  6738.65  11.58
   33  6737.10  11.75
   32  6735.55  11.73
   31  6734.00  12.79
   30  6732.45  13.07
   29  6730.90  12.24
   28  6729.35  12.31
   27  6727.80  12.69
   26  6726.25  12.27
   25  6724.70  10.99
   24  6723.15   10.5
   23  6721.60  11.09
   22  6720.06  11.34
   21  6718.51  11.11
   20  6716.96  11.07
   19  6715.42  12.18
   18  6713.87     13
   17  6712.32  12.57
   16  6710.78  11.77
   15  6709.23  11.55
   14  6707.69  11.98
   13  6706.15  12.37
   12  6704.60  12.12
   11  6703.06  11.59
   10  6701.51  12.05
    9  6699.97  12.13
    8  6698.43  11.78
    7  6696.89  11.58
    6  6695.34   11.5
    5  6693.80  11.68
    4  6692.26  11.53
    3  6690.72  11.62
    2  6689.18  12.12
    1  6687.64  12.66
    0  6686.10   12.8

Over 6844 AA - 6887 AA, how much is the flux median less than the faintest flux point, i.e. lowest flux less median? -1.4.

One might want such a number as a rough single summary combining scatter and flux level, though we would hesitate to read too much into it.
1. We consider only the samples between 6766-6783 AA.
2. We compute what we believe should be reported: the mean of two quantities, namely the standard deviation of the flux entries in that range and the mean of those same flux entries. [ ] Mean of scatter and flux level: 6.22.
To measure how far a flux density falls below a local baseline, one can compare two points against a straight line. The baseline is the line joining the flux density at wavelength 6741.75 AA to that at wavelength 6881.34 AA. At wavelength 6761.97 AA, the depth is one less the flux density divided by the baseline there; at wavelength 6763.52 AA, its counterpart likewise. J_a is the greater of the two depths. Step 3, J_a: -0.02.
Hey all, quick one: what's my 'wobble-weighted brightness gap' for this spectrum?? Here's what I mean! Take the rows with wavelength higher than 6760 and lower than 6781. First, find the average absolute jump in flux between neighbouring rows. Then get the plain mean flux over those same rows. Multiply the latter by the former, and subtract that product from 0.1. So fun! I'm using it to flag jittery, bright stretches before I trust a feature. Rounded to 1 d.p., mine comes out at -2.4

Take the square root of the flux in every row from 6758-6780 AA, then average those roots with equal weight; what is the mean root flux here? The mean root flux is 3.50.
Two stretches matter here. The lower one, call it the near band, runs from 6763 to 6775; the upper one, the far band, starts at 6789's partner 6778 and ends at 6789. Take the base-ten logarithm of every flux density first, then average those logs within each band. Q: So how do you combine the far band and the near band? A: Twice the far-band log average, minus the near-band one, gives 1.13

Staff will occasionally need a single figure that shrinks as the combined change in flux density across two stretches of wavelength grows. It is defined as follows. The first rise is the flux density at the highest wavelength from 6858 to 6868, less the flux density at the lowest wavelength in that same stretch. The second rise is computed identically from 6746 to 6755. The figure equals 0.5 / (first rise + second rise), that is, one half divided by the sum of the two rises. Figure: -1.3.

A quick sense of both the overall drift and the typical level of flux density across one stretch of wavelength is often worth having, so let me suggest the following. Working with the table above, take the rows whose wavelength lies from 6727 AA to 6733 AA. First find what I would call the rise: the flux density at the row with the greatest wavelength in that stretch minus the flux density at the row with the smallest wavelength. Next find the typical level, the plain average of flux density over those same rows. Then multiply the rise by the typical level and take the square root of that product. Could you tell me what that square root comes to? 2.2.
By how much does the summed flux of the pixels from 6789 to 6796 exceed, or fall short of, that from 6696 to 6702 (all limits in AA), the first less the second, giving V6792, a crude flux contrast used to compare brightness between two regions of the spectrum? 2.1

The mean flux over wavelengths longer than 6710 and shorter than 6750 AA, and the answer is 12.1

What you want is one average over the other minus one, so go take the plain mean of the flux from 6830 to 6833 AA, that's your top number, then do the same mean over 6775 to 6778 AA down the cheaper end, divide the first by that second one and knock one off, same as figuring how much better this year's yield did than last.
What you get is -0.13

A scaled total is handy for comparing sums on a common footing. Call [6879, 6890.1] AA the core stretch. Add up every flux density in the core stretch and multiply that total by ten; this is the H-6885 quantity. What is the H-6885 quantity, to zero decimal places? 896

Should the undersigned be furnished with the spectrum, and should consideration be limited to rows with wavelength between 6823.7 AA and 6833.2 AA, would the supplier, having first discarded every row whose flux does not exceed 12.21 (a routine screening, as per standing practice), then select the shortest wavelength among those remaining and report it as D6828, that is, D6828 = 6824.53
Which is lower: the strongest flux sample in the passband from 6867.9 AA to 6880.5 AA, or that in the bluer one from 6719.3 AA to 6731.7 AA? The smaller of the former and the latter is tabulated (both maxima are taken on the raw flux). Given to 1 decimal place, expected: 12.7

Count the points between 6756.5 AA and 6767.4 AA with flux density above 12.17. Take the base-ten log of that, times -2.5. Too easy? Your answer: -1.51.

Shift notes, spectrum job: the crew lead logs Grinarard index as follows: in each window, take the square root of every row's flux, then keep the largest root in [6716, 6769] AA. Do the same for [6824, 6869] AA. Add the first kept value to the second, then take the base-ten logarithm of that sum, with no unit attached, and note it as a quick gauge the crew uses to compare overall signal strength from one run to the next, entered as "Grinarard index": 0.870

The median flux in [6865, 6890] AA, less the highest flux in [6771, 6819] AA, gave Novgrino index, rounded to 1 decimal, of -1.2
